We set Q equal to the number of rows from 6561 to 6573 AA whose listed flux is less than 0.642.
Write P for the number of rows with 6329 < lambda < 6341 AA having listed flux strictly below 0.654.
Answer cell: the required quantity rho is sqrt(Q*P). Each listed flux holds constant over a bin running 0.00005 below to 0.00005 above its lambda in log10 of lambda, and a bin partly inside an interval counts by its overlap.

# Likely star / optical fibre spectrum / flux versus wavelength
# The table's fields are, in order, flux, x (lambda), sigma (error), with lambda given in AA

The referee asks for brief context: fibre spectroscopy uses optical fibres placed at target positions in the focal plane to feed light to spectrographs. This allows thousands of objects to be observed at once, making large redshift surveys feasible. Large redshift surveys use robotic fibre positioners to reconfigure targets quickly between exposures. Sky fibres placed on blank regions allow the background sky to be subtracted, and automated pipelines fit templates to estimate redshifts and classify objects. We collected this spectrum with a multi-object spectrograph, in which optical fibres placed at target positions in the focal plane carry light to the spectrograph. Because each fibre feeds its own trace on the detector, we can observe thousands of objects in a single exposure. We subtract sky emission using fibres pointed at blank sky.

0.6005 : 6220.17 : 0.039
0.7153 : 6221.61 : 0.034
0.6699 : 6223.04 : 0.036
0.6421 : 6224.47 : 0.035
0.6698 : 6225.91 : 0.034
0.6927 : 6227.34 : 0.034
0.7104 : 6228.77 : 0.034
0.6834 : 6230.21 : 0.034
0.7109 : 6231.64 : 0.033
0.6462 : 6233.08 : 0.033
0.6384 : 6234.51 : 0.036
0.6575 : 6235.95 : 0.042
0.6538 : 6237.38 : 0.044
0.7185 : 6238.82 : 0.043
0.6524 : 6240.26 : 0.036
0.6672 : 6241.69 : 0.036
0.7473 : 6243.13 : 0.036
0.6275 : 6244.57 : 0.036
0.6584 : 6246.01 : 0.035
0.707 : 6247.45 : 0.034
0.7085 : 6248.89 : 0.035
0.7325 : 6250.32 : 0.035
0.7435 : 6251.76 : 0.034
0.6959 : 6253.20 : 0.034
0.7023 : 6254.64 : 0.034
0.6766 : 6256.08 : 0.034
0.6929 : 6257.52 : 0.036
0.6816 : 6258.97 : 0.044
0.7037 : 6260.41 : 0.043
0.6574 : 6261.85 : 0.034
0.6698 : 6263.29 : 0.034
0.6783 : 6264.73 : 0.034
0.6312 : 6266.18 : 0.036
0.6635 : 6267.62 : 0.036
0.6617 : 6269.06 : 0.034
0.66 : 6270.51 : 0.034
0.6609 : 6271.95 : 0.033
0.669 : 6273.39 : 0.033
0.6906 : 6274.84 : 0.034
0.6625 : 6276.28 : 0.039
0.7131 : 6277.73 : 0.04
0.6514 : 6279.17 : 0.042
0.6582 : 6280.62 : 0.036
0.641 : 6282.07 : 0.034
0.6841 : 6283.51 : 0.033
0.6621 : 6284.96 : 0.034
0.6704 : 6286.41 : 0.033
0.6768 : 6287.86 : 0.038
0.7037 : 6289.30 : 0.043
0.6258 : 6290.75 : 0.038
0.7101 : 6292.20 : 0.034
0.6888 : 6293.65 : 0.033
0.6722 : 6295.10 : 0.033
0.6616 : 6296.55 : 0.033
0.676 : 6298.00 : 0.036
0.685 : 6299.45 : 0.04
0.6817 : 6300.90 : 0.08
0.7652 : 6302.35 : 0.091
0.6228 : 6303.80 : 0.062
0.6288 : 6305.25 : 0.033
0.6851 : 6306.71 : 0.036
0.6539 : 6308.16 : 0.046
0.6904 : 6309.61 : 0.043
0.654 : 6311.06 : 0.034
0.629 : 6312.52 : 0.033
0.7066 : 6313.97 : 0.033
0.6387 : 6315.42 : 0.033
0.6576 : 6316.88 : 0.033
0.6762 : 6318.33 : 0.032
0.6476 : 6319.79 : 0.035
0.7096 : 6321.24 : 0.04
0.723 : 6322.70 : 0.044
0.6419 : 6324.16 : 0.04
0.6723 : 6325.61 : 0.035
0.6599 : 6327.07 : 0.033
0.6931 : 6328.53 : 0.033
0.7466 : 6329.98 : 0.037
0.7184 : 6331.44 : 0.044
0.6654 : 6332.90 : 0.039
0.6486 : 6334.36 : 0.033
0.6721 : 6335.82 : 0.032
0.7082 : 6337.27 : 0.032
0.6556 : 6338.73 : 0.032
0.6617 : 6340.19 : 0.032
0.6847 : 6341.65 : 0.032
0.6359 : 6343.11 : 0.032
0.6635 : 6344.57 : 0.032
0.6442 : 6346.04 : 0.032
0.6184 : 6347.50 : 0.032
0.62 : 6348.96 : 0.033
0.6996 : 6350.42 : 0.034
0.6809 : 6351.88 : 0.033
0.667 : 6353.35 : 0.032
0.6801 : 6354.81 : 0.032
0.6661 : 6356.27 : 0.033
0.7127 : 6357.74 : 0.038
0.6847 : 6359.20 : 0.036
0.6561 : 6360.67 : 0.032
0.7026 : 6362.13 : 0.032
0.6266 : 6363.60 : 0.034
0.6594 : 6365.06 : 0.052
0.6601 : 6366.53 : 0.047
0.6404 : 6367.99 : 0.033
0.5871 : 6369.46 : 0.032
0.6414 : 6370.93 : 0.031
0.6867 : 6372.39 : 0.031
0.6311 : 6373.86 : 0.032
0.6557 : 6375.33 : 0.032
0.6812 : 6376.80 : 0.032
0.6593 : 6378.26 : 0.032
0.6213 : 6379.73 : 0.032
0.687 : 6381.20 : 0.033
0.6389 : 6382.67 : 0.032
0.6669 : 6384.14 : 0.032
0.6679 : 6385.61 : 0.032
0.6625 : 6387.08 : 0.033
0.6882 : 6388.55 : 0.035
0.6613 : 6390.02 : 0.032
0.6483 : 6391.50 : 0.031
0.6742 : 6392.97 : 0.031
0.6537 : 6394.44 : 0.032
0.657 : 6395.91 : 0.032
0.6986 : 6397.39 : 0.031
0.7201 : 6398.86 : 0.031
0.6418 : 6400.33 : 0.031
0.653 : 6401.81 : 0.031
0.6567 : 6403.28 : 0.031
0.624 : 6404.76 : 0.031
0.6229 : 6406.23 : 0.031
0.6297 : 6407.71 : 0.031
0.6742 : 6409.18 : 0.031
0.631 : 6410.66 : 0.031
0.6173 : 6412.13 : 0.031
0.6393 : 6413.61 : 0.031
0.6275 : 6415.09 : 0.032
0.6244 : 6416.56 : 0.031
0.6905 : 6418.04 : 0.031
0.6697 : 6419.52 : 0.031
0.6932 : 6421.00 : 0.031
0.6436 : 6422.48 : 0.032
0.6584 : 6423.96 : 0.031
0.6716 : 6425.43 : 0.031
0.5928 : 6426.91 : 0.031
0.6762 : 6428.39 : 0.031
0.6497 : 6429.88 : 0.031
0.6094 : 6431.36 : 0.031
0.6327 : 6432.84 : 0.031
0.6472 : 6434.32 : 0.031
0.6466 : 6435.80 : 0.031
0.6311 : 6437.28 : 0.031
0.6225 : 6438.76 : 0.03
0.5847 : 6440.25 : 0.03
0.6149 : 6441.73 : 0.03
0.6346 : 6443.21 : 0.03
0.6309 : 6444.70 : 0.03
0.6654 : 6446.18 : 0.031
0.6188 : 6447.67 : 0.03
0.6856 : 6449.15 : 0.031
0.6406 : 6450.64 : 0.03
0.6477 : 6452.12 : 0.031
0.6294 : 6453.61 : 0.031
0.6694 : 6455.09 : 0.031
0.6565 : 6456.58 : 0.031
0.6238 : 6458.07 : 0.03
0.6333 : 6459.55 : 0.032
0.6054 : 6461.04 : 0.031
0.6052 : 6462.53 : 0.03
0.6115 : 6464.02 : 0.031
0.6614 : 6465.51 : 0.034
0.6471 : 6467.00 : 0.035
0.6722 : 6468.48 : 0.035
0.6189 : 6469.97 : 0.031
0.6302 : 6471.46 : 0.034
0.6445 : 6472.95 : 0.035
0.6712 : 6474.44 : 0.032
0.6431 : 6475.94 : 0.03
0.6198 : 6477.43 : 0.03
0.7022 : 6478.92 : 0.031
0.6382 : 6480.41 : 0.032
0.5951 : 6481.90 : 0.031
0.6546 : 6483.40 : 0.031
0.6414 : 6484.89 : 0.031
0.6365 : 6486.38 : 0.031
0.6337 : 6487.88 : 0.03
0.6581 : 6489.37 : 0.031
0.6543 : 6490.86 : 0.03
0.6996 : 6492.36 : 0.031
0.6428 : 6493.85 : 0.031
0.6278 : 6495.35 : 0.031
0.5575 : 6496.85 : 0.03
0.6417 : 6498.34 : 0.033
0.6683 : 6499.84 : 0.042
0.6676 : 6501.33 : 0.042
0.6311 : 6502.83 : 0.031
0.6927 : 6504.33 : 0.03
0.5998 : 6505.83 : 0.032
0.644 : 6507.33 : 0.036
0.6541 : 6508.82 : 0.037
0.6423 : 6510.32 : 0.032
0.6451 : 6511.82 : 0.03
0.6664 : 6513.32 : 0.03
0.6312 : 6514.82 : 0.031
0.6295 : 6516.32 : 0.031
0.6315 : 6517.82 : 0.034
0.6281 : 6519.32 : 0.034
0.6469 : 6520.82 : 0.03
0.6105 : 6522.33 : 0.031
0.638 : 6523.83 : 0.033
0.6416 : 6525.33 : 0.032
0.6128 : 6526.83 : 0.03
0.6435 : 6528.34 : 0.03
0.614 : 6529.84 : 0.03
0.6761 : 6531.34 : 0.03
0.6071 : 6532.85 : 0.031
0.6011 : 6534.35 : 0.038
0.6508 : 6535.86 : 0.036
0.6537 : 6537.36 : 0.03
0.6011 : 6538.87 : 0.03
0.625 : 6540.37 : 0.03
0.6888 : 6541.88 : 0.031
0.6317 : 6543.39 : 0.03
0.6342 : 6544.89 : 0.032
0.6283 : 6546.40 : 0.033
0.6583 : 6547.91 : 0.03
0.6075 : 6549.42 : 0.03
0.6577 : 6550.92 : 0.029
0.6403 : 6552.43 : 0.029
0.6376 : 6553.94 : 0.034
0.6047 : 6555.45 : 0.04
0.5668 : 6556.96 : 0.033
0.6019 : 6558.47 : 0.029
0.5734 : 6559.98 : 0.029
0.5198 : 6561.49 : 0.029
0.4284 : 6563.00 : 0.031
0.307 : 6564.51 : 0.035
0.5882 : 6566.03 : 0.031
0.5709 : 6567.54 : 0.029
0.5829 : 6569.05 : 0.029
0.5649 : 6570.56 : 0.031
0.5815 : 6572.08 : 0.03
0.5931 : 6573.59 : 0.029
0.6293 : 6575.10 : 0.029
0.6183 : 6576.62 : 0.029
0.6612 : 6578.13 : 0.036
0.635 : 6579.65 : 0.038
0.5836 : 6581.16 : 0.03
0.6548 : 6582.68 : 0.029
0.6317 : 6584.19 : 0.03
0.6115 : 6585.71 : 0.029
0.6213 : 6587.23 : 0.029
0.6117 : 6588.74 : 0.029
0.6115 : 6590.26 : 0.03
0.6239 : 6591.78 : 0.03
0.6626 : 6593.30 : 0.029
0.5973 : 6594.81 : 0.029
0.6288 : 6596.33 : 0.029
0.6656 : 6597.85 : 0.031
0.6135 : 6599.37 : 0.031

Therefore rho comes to 3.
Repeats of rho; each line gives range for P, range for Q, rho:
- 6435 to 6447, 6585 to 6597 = 7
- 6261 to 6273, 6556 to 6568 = 3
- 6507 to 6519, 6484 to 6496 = 5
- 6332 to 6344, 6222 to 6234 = 0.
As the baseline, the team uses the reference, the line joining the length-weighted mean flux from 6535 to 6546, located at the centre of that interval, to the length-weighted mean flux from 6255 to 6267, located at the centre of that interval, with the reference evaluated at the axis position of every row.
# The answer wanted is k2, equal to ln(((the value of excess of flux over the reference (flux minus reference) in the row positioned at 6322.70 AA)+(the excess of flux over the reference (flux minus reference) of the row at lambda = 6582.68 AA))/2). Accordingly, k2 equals -3.3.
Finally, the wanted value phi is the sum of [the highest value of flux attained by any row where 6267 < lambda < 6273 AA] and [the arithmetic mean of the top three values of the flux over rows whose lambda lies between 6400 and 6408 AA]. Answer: 1.31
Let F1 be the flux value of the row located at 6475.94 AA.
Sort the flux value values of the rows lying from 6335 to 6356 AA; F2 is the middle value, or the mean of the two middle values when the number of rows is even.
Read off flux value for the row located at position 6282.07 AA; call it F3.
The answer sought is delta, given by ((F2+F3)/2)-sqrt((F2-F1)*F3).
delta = 0.53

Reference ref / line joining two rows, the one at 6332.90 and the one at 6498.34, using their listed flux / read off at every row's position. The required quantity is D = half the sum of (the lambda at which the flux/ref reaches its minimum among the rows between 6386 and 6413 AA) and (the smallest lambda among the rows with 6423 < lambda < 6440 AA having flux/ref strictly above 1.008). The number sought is 6418.0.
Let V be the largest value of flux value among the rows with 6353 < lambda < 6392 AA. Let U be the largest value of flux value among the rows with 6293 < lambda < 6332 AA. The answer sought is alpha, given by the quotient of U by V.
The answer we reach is 1.07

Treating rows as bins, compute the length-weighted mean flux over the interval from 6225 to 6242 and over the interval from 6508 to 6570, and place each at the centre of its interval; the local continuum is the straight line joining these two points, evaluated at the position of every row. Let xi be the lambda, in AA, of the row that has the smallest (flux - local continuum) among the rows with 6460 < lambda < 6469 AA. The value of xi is 6461.04 AA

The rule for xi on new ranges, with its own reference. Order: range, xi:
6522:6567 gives 6564.51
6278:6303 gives 6290.75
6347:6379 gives 6369.46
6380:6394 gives 6382.67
